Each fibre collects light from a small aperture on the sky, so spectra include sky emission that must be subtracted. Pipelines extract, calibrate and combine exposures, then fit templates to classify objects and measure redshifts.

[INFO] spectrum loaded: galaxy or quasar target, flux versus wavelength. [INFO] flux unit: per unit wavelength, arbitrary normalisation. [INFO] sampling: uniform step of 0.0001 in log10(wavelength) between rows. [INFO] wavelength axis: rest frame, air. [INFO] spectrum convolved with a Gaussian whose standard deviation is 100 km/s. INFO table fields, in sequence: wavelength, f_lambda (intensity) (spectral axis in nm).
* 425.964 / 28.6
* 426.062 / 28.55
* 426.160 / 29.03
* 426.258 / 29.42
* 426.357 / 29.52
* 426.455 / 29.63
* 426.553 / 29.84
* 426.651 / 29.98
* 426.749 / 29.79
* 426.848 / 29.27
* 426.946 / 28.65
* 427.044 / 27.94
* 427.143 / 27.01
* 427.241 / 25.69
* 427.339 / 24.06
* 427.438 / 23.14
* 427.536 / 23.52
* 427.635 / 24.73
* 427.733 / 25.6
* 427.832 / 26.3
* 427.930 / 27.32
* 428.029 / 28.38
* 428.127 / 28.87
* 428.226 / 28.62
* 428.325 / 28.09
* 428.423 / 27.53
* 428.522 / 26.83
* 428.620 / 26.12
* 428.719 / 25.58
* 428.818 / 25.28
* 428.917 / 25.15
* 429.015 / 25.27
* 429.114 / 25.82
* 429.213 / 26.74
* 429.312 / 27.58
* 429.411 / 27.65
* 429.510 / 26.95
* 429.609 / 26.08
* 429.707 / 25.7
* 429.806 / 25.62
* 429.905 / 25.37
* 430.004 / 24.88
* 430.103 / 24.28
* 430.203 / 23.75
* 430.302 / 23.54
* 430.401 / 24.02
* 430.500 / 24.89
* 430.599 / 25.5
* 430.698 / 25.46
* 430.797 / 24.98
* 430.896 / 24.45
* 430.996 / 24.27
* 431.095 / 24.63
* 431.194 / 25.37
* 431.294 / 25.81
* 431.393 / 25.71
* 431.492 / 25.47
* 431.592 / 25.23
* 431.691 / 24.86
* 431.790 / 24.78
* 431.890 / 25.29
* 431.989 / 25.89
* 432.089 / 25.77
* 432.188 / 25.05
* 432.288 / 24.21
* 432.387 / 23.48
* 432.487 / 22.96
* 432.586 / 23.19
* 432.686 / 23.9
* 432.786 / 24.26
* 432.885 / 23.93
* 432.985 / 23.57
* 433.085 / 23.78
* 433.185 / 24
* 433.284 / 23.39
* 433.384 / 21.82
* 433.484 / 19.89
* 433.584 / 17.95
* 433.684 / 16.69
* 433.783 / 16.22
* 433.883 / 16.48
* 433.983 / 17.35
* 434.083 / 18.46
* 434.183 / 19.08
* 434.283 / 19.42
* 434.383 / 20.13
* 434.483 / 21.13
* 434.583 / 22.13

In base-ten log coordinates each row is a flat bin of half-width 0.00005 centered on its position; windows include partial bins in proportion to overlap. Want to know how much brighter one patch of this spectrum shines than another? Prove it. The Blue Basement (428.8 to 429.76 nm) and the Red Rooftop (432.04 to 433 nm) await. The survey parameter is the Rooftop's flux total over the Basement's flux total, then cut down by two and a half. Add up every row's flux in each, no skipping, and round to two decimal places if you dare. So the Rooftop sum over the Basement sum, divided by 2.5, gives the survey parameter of 0.37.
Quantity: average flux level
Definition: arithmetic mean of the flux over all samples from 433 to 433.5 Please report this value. 23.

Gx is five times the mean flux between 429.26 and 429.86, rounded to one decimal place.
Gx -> 133.0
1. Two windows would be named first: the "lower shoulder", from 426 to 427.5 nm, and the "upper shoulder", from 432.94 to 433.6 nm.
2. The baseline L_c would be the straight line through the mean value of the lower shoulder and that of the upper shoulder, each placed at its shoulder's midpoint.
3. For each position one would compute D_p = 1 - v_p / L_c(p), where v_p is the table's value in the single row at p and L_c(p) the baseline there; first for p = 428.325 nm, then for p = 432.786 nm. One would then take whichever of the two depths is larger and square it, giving 0.0029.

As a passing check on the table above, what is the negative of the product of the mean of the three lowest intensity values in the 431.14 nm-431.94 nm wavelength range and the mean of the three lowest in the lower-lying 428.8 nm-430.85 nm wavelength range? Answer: -593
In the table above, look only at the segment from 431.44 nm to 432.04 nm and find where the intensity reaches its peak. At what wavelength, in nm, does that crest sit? 431.989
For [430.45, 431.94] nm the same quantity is 431.294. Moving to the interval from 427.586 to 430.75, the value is 428.127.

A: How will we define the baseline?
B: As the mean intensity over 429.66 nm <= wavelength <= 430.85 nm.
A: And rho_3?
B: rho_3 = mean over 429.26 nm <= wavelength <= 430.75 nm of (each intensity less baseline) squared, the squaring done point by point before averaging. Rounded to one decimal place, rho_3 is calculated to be 1.9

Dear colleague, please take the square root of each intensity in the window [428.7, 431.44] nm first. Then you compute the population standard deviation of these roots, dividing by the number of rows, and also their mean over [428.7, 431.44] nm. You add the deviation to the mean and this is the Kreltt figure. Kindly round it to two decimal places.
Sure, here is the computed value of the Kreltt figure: 5.13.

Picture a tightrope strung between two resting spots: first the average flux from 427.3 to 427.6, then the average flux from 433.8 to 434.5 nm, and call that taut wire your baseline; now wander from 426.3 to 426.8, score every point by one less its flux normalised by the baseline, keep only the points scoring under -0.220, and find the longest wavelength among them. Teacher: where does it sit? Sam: 426.749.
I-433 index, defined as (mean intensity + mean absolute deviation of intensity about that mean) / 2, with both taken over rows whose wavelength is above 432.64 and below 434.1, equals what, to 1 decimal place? 11.9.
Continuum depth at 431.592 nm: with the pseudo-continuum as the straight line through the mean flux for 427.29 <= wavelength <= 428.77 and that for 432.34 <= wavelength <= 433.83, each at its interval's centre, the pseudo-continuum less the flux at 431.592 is -2.0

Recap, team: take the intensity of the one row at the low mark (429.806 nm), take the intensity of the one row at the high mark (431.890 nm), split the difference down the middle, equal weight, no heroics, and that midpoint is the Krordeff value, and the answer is 25.5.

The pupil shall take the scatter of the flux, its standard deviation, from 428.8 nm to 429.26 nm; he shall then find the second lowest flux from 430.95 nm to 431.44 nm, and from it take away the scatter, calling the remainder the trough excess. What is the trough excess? 24.0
